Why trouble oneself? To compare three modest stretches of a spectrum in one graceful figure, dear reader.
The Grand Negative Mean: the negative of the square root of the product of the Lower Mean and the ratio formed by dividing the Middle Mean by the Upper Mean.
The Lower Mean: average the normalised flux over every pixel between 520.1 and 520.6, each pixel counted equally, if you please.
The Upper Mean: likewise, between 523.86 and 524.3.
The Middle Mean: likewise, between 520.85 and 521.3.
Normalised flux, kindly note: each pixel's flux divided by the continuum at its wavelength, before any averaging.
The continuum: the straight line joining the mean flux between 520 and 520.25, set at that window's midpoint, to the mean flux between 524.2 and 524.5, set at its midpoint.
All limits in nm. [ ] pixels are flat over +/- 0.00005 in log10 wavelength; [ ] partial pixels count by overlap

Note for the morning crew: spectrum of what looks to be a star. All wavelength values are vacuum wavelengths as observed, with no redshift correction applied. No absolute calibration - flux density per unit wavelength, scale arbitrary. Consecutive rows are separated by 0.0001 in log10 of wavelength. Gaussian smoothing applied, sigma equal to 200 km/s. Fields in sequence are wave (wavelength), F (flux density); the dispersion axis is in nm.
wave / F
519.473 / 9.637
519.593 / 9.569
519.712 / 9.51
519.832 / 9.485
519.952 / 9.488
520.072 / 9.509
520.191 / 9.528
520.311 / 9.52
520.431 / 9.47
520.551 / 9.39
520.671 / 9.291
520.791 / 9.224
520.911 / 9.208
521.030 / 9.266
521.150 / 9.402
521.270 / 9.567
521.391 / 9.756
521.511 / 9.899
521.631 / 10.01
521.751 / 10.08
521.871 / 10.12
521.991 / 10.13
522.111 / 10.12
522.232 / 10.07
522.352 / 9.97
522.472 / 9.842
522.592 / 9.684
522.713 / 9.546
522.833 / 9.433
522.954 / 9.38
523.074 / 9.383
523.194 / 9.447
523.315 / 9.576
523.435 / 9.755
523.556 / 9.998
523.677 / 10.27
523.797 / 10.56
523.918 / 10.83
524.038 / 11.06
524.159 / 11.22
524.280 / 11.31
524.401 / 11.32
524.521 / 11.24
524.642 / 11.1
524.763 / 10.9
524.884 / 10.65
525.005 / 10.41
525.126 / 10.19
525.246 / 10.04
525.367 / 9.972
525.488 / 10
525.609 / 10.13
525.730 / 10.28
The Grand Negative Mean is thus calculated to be -0.97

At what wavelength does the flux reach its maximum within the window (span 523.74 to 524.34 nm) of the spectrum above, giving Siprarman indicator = 524.280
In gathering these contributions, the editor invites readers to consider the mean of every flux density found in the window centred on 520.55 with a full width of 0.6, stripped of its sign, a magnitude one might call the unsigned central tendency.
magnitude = 9.4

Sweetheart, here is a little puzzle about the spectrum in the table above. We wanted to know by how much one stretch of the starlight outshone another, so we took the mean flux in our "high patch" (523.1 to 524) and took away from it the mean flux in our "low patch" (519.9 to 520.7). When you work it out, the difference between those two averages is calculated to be 0.61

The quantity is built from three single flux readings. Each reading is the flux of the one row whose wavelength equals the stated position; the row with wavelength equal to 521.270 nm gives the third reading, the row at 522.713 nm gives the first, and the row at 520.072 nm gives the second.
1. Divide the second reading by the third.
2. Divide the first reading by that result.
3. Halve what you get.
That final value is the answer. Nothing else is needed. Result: 4.80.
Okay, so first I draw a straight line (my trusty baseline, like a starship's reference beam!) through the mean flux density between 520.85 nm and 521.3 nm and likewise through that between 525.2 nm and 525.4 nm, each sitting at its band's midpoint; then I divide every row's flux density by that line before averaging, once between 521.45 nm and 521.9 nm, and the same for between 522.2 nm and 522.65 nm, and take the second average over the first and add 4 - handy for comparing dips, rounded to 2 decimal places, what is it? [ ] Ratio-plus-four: 4.98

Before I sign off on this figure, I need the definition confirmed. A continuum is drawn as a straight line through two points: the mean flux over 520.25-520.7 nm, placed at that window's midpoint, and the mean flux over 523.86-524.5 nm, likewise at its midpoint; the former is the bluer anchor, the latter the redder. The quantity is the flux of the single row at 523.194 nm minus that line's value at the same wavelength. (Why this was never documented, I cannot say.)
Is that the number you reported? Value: -1.25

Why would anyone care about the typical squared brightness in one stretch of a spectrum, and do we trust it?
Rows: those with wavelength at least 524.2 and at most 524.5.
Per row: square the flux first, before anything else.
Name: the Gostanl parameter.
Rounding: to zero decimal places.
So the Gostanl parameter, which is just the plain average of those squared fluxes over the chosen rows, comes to 128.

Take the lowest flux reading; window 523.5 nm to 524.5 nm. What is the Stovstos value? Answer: 9.998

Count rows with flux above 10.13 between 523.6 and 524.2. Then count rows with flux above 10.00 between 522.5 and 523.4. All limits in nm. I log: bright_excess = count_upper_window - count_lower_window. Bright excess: 5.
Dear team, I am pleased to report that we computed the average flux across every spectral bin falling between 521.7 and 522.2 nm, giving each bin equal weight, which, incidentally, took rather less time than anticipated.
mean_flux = 10.11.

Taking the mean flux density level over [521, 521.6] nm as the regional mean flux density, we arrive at 9.6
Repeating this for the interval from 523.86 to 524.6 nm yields 11.2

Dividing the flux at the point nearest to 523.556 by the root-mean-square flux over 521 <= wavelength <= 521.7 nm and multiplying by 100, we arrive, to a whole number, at 104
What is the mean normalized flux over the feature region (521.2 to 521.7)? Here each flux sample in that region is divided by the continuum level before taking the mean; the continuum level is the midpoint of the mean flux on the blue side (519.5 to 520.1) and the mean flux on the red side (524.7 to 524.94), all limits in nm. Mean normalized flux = 0.97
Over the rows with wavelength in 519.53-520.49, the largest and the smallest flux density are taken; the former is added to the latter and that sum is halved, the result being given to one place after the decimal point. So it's 9.5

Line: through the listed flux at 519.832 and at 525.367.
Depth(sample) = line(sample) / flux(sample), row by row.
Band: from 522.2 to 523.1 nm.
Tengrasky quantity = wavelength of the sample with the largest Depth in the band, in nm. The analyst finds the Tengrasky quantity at 523.074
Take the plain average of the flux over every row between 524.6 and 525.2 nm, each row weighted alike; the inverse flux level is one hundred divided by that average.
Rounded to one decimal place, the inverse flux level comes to 9.4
